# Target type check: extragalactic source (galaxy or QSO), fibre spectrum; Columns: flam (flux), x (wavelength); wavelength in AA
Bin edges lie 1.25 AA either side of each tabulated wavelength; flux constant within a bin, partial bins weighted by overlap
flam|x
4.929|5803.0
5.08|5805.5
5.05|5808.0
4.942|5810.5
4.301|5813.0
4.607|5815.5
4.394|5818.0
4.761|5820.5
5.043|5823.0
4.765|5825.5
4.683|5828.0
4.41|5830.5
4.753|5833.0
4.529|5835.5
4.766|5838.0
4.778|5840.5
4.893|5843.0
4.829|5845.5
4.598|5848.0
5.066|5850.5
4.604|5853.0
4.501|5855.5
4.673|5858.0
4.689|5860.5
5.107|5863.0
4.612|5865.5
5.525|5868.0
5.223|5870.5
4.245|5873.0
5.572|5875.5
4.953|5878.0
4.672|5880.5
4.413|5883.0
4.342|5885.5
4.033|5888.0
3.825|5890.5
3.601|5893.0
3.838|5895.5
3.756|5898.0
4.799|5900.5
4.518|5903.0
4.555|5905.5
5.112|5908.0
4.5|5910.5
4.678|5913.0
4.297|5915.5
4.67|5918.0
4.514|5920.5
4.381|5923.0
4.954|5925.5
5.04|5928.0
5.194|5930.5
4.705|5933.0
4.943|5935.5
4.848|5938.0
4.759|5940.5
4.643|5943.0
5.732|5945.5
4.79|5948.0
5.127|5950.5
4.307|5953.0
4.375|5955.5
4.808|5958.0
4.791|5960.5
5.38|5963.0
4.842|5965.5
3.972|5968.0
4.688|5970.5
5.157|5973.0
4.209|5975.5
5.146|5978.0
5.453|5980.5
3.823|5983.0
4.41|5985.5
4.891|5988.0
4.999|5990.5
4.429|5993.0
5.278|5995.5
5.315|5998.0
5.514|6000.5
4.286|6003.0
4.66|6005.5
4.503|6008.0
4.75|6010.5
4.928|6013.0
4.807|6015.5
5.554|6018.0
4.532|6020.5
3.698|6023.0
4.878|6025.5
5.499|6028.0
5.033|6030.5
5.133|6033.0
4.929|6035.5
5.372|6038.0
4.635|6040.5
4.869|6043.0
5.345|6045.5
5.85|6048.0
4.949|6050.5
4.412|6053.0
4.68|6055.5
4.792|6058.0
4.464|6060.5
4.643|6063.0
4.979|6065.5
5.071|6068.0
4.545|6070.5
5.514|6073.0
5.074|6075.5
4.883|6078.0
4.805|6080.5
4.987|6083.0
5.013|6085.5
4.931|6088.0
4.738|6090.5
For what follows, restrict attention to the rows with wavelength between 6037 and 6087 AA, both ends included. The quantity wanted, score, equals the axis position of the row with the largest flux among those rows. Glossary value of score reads 6048.0 AA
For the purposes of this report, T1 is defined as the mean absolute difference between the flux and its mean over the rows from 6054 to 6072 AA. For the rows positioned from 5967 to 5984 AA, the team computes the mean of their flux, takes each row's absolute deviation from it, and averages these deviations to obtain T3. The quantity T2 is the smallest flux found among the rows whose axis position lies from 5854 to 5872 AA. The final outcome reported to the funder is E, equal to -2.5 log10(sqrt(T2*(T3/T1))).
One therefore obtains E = -1.4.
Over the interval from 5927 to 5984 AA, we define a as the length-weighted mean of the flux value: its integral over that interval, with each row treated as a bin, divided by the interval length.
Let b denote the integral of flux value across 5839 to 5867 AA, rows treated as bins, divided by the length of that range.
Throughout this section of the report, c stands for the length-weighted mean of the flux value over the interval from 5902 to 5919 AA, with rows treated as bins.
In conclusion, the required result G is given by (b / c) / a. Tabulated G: 0.214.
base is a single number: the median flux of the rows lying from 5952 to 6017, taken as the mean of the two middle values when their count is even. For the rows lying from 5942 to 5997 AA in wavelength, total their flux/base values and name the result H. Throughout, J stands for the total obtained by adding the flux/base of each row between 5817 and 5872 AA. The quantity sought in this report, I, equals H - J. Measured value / 0.0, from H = 21.9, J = 21.9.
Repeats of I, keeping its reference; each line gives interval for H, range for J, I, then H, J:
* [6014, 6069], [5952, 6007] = 0.7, 22.5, 21.8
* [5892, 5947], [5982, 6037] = -0.8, 21.3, 22.1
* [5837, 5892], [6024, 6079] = -1.2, 21.7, 22.8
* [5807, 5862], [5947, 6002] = -0.4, 21.6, 22.0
